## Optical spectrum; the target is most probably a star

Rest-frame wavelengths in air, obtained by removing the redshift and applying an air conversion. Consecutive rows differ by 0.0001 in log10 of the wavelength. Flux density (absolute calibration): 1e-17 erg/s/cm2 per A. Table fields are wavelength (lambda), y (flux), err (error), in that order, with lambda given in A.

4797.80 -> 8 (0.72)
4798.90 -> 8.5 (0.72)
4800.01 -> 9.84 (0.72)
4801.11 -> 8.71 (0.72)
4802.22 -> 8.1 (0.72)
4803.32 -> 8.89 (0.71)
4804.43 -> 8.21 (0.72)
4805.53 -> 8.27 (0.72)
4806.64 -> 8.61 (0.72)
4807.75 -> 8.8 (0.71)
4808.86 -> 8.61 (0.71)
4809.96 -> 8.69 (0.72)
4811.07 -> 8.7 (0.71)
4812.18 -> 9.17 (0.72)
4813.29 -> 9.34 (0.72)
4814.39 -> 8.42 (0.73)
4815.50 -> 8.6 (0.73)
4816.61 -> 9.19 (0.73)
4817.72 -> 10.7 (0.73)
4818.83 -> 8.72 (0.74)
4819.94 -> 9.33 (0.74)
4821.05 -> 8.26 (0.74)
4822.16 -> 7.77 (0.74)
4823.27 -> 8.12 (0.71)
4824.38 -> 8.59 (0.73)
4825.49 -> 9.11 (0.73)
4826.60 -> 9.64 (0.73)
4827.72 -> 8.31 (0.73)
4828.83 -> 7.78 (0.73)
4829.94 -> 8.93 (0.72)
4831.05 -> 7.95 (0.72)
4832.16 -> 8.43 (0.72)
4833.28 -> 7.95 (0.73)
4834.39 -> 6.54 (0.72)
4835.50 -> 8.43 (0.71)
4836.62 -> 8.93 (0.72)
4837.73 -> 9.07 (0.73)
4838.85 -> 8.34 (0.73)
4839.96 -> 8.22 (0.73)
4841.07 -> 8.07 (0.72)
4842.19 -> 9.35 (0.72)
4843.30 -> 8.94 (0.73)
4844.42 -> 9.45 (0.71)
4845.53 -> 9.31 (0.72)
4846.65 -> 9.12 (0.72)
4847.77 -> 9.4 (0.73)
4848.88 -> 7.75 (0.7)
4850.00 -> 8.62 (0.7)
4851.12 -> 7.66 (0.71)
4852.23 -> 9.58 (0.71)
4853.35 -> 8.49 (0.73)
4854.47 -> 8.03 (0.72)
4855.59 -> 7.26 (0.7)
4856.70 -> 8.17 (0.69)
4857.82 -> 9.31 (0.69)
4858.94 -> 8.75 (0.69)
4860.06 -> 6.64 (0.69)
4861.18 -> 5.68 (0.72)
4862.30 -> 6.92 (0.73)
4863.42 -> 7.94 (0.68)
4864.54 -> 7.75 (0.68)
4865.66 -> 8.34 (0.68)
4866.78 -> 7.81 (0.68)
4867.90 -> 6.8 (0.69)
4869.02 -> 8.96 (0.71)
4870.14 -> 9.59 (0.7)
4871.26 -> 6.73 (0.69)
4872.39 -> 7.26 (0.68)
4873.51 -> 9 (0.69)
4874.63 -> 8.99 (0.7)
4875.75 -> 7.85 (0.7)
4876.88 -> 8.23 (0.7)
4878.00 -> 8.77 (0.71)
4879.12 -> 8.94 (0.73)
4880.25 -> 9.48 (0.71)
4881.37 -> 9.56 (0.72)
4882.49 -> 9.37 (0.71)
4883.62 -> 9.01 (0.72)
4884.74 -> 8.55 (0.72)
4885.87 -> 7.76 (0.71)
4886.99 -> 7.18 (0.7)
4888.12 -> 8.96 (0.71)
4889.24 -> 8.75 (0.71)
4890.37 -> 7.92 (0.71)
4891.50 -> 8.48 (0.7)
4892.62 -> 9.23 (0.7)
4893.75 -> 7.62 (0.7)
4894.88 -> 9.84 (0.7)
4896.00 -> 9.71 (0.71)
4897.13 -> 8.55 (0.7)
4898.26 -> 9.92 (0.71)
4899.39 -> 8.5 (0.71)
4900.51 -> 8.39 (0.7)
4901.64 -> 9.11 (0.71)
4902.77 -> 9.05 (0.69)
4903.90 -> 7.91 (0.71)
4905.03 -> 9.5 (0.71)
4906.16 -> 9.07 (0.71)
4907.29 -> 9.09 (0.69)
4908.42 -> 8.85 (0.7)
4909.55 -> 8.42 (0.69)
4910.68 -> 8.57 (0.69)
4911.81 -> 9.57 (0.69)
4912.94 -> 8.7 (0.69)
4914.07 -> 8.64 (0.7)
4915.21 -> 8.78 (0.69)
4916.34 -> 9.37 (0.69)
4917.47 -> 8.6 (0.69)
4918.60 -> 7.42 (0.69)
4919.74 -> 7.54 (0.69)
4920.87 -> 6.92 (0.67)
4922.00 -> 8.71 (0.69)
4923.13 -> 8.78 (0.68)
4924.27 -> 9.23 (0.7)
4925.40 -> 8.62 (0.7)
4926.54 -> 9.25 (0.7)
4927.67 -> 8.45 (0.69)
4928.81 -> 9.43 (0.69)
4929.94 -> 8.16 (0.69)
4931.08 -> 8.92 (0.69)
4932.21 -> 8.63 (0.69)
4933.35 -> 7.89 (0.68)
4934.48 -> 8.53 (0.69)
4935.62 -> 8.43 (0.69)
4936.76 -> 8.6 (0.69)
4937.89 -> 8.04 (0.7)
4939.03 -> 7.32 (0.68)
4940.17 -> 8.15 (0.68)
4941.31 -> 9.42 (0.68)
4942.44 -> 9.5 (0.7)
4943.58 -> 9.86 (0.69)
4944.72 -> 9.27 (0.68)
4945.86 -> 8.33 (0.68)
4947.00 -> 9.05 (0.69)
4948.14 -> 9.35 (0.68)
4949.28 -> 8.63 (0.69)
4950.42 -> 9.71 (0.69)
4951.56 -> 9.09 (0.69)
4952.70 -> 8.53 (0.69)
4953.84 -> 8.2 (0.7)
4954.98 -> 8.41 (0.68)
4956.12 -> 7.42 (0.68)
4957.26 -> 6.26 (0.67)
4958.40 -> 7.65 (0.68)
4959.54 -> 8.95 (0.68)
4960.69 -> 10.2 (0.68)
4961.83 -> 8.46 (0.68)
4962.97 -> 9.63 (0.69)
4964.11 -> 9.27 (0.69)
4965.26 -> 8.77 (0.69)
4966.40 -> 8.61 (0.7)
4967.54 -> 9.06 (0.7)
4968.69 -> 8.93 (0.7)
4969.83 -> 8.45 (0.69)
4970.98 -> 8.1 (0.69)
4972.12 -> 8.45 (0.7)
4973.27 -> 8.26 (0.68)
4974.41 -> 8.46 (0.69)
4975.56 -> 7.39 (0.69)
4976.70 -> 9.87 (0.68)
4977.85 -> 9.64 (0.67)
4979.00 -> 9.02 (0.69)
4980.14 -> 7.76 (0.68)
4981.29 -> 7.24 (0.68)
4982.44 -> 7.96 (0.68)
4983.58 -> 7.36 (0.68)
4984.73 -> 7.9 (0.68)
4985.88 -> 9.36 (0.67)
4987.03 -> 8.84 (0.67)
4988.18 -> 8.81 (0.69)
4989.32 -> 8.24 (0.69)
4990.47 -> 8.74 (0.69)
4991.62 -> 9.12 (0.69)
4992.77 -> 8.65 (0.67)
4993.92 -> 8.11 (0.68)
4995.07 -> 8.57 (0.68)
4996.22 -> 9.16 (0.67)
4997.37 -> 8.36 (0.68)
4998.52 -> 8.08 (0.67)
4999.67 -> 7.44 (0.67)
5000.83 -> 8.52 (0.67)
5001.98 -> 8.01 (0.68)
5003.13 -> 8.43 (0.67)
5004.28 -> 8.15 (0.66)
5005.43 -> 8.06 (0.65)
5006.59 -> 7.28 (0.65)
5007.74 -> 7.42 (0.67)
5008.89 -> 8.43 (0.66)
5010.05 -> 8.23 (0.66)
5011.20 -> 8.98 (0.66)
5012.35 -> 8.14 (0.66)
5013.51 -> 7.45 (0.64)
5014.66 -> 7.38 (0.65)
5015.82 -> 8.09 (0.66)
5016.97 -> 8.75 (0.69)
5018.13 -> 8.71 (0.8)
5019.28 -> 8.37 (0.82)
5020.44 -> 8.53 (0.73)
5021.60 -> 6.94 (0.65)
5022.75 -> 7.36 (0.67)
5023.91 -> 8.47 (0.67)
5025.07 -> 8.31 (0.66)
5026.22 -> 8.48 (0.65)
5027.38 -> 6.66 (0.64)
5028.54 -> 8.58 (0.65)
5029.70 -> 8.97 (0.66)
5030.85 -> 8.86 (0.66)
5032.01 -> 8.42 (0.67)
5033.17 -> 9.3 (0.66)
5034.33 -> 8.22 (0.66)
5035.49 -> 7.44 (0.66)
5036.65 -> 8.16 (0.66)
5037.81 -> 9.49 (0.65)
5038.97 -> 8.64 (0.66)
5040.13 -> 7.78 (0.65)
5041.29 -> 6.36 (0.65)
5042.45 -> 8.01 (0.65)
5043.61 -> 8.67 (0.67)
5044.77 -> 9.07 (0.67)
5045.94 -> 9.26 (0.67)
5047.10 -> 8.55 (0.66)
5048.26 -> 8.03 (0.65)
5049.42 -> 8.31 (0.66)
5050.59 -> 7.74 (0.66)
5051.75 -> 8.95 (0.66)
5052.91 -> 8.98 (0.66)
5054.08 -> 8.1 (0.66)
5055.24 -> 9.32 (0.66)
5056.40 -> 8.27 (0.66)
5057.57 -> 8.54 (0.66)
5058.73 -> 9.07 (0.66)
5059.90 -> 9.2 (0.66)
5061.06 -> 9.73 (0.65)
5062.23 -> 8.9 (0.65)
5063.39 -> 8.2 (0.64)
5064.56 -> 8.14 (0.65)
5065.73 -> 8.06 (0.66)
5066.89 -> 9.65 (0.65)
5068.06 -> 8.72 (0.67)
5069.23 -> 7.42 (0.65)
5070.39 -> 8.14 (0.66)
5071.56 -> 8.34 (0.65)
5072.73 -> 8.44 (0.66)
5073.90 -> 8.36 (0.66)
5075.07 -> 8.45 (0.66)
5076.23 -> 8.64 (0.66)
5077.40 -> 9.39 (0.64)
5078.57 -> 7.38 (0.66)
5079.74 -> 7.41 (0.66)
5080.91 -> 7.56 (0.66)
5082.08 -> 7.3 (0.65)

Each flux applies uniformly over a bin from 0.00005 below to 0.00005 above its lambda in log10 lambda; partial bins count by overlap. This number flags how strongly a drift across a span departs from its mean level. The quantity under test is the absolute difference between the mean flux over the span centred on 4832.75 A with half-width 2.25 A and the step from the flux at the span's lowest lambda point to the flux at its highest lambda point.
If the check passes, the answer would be 9.1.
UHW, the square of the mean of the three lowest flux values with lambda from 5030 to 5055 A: 51.6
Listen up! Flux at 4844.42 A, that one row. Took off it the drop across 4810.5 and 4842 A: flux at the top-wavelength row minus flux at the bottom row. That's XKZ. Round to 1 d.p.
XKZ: 10.1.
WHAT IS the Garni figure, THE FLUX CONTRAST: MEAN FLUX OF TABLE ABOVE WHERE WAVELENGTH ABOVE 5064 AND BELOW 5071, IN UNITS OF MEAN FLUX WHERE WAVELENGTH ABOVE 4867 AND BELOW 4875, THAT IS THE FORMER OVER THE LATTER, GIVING 1.02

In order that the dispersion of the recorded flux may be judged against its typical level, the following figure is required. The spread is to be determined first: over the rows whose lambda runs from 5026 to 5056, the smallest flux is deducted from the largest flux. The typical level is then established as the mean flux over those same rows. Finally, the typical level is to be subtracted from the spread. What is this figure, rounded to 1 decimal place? -5.3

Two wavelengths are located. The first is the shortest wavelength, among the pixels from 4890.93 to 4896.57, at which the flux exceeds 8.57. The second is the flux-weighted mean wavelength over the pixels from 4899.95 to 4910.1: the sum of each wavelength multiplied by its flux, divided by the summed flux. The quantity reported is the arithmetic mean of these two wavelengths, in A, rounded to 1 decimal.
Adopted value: 4898.8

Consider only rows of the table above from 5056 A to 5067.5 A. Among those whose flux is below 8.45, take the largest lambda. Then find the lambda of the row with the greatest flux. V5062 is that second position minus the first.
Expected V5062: -4.7 A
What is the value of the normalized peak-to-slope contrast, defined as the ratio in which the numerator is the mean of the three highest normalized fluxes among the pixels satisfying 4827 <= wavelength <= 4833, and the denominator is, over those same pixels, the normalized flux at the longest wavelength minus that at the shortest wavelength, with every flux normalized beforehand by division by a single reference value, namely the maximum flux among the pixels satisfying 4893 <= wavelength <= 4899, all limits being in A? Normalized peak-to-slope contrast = 71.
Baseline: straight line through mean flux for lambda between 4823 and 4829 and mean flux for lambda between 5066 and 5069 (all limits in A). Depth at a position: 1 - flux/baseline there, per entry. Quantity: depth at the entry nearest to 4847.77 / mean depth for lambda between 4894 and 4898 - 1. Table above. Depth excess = 0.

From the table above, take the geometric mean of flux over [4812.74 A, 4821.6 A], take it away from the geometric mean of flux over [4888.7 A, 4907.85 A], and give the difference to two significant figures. -0.21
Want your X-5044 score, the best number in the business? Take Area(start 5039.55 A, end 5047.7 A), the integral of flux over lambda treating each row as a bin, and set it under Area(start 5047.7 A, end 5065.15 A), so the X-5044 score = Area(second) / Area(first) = 2.2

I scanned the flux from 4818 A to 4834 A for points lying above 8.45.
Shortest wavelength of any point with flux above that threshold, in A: 4818.83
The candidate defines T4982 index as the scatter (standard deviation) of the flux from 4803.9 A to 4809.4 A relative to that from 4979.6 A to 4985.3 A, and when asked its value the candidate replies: 0.8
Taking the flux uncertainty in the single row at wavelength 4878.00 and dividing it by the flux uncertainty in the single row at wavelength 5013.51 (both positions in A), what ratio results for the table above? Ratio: 1.11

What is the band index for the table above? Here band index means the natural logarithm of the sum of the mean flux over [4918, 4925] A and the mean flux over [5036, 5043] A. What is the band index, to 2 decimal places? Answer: 2.78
